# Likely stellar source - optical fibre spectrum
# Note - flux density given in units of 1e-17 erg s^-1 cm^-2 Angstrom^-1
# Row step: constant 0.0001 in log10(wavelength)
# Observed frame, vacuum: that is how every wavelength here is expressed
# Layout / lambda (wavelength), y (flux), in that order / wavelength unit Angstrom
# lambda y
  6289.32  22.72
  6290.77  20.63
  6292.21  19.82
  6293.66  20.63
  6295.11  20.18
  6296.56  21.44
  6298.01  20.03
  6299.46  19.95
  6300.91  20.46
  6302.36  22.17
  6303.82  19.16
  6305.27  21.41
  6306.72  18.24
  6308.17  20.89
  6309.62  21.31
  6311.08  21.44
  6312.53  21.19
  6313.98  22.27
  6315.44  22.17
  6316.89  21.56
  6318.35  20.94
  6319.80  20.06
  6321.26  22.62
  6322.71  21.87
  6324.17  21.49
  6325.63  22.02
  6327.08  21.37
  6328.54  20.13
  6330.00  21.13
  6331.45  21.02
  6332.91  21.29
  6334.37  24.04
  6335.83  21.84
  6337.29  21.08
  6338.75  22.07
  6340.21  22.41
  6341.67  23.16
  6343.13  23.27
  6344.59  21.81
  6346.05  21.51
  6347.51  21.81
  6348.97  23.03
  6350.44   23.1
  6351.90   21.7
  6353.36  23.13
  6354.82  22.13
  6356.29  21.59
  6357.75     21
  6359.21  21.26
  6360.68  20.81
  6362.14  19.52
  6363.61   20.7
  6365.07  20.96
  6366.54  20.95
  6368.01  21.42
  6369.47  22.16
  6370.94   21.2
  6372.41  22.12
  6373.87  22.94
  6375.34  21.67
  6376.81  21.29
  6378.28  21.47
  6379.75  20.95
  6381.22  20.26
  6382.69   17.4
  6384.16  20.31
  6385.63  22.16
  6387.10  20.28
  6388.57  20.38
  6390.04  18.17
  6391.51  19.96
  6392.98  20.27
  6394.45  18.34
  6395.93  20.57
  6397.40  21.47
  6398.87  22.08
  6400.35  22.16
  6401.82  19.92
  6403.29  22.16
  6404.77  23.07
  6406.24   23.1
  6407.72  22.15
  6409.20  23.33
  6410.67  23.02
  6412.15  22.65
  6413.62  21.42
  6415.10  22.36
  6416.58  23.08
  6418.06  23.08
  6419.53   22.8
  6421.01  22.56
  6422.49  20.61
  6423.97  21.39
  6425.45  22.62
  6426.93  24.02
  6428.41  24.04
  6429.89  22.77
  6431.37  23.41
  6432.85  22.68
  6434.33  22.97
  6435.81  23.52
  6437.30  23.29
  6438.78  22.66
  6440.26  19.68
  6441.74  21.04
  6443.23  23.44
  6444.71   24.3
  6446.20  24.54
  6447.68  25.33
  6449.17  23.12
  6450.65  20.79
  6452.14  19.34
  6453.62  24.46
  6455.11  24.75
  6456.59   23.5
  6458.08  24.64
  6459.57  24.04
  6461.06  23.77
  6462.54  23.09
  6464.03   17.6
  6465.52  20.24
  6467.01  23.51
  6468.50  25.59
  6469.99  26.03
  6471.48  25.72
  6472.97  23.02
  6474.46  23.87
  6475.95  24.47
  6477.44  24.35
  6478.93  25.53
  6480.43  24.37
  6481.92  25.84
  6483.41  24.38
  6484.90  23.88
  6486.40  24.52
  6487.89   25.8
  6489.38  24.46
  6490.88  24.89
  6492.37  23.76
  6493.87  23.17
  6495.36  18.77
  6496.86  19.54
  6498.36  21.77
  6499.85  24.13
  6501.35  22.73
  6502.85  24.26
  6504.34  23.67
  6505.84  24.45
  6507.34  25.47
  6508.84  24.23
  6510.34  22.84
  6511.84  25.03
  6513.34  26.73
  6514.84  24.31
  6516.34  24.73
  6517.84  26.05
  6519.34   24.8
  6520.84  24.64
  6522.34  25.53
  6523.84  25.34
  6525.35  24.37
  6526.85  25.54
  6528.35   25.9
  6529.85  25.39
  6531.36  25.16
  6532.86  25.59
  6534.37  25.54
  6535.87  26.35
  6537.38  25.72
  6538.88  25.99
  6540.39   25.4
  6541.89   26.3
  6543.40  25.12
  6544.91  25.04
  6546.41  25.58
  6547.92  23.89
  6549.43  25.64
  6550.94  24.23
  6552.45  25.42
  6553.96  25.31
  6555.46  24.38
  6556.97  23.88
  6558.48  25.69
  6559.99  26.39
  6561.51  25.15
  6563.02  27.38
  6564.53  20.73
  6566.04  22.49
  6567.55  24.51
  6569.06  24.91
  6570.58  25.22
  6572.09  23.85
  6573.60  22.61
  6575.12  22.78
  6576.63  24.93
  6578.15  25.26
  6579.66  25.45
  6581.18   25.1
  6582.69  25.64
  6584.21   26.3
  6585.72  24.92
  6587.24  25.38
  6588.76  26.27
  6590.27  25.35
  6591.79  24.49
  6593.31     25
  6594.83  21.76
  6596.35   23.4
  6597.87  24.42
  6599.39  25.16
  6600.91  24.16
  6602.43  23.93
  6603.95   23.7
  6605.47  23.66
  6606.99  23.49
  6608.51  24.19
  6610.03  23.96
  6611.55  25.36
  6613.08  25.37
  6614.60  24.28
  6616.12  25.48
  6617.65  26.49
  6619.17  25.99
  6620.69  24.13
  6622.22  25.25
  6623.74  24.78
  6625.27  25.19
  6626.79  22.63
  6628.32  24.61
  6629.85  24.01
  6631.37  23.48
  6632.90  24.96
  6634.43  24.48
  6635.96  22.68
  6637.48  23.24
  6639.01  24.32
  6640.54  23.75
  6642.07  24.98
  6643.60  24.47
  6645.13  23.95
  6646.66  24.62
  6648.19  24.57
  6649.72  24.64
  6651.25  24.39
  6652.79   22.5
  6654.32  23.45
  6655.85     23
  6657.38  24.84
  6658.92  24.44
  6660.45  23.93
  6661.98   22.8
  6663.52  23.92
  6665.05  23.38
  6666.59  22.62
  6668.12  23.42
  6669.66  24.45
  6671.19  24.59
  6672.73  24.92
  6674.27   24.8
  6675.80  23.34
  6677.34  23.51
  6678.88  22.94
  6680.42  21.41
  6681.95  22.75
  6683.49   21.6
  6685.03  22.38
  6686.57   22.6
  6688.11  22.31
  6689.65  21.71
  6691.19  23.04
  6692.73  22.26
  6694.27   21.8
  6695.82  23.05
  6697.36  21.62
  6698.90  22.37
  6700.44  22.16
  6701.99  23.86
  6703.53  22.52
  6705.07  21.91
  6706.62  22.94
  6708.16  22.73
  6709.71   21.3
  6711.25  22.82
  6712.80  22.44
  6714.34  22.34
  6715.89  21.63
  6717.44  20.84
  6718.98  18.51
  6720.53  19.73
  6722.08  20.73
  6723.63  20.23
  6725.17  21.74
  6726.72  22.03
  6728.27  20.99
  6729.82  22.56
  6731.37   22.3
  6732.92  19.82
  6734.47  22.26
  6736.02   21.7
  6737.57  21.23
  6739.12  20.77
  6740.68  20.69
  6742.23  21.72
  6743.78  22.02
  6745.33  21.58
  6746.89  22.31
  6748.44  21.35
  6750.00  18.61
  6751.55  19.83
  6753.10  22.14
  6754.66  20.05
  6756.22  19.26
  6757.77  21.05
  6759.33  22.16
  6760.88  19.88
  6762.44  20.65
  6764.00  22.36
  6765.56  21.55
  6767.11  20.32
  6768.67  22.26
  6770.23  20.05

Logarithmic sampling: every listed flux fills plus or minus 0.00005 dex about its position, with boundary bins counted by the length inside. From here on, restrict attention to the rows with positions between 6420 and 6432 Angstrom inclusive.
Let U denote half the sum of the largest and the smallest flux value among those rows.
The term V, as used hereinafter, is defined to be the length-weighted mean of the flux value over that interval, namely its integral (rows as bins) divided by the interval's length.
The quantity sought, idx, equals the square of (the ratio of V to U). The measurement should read 1.03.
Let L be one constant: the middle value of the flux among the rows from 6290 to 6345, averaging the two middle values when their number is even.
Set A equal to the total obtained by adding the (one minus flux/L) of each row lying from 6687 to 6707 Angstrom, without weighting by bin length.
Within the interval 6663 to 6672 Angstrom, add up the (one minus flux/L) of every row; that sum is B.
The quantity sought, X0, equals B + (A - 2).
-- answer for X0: -3.3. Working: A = -0.66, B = -0.7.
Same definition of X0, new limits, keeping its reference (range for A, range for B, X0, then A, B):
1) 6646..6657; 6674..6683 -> -3.3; -0.83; -0.5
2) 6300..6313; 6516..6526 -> -3.0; 0.27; -1.2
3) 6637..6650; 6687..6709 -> -4.0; -1.24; -0.7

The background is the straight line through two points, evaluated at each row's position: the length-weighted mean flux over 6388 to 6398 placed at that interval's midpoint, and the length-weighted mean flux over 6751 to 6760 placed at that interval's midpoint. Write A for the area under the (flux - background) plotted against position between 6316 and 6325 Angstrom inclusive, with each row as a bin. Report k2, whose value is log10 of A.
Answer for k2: 1.20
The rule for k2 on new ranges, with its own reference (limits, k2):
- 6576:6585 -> 1.66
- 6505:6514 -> 1.62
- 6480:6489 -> 1.63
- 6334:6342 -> 1.32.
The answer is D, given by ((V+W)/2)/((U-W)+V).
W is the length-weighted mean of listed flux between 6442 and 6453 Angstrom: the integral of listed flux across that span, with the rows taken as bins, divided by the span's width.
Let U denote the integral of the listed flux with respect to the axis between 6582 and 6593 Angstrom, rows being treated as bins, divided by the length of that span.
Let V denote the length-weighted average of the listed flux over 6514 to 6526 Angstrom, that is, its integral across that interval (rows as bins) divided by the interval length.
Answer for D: 0.87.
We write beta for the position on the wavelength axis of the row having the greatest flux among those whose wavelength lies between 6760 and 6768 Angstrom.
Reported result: 6764.00 Angstrom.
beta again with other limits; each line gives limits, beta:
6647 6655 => 6649.72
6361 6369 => 6368.01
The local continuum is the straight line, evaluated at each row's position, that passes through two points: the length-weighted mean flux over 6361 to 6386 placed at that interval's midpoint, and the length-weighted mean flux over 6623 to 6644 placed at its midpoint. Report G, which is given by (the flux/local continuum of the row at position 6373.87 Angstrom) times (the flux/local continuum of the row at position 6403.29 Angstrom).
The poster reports 1.13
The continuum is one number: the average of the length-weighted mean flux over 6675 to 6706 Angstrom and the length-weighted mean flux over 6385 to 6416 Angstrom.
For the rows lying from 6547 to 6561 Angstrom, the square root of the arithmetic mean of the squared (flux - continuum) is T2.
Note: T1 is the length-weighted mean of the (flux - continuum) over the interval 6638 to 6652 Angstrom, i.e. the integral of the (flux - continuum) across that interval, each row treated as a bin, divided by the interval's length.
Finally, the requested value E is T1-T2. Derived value -1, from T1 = 2.5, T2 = 3.2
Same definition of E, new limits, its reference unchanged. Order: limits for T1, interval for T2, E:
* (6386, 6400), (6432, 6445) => -3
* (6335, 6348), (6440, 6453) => -2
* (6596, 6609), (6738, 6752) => 1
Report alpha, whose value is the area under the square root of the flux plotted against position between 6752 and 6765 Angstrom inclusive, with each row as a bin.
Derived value 59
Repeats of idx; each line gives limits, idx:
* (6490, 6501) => 1.05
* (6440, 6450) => 1.06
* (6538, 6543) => 1.00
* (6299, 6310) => 1.02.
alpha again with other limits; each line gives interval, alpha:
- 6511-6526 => 75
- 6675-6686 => 52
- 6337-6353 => 76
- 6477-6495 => 89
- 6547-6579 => 158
